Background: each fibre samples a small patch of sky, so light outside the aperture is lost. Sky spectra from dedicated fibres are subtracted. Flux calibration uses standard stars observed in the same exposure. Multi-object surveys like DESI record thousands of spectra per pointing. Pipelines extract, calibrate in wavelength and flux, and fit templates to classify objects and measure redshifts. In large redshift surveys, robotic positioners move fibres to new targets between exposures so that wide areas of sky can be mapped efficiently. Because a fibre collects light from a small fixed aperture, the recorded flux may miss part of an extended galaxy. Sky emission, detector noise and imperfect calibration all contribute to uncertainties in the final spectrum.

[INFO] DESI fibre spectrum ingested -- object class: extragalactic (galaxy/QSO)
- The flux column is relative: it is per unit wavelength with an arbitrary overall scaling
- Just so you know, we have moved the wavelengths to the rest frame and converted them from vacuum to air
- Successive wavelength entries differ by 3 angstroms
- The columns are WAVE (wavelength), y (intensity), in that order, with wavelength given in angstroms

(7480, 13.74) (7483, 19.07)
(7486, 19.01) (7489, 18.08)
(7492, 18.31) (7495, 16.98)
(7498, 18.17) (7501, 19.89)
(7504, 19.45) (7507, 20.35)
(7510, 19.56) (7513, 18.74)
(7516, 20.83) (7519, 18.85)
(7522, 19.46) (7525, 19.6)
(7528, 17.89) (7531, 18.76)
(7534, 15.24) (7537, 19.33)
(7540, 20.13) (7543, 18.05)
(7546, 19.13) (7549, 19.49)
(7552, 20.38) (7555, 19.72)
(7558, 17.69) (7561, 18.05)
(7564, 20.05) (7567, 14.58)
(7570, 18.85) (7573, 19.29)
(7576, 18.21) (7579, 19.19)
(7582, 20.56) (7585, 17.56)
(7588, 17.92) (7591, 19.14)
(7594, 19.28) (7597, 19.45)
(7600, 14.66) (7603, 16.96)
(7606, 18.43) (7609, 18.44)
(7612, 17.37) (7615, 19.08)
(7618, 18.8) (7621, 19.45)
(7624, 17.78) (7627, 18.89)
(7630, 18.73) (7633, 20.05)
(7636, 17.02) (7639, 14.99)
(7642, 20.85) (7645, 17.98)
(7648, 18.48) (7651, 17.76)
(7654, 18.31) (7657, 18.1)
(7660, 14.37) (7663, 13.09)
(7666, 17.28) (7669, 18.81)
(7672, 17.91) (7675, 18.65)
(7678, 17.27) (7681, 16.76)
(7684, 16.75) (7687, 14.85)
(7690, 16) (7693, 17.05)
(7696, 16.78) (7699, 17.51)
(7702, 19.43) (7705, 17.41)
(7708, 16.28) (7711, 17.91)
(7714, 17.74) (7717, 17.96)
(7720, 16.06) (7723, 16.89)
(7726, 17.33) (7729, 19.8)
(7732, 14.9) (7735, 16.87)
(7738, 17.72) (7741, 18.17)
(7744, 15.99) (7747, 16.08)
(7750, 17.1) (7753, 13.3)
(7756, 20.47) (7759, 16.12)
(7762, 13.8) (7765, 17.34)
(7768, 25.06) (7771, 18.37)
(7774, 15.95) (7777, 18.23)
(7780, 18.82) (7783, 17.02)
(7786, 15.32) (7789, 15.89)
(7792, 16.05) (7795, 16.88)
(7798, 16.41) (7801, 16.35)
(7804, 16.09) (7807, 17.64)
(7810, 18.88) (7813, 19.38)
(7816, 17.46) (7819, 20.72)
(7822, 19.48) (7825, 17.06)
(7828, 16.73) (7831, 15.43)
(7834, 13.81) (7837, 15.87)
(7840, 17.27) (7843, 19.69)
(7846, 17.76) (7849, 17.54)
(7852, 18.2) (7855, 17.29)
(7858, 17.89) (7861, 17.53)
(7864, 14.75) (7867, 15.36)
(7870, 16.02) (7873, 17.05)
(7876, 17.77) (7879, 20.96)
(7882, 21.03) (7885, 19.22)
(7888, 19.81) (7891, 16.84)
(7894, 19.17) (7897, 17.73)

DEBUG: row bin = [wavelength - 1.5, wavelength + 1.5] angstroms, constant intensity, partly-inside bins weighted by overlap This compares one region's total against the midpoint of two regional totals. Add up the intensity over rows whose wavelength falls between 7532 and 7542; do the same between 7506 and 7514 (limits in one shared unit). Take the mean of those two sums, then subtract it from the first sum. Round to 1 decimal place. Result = -2.0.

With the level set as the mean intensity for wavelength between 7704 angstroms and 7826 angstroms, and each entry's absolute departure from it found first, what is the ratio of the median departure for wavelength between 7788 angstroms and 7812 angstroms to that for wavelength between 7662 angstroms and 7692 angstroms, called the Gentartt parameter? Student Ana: 1.2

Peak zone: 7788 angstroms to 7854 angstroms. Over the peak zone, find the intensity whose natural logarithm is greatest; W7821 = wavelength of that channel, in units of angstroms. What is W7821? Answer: 7819 angstroms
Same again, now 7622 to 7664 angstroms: 7642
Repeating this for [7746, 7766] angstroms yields 7756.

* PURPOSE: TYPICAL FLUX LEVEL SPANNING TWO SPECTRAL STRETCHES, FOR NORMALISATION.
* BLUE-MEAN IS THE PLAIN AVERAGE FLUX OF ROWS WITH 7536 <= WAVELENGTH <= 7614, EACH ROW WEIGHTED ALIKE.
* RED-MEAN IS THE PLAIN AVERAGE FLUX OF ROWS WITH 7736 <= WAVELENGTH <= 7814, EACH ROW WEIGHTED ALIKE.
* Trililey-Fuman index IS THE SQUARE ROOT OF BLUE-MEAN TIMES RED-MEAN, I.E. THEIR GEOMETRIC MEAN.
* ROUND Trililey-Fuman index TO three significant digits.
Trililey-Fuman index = 17.9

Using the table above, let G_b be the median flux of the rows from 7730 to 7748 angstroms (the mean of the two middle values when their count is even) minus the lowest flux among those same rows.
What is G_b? 1.6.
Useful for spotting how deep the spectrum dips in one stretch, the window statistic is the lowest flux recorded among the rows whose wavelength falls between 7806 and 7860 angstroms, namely 13.81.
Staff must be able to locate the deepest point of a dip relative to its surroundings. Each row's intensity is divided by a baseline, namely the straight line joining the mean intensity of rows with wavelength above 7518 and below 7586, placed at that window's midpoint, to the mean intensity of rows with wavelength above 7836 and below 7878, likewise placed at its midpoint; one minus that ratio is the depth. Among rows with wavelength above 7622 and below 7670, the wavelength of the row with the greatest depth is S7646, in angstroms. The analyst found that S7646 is 7663 angstroms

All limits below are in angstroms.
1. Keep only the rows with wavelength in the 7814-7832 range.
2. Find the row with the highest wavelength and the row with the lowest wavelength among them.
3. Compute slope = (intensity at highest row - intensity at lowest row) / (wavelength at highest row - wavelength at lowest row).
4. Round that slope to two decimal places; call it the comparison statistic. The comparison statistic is -0.14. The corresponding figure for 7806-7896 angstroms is 0.02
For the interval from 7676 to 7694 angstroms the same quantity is -0.01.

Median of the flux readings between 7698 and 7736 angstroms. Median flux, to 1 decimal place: 17.4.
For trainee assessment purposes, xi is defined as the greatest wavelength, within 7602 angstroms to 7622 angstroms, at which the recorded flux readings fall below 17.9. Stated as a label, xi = 7612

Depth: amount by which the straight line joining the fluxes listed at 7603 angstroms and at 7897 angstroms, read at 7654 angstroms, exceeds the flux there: -1.2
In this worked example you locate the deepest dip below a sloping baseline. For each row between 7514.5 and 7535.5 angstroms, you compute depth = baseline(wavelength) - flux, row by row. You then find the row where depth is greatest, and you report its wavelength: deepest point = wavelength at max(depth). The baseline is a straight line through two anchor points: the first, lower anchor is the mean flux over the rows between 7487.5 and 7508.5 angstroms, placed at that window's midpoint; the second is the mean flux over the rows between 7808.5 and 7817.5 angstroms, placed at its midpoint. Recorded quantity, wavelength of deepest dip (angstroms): 7534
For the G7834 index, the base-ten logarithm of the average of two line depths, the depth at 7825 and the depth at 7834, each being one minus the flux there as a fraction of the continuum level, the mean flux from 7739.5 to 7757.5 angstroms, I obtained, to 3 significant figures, -1.08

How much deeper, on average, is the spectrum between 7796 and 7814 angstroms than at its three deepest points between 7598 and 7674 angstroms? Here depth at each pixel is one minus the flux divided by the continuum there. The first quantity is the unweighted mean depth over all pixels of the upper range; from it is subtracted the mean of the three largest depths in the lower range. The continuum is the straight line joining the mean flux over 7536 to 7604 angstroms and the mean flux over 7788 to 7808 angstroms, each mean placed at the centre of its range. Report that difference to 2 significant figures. -0.28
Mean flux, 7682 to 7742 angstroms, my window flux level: 17.2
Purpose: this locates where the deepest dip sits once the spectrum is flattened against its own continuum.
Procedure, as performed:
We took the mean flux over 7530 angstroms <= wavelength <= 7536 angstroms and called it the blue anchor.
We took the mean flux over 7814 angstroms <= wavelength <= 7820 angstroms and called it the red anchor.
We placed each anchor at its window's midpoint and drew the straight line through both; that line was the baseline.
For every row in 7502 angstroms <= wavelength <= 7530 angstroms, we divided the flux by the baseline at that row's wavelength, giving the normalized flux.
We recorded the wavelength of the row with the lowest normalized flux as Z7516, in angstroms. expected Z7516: 7528 angstroms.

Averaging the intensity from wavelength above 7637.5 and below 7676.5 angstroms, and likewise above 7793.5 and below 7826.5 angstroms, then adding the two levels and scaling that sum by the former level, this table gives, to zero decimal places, 615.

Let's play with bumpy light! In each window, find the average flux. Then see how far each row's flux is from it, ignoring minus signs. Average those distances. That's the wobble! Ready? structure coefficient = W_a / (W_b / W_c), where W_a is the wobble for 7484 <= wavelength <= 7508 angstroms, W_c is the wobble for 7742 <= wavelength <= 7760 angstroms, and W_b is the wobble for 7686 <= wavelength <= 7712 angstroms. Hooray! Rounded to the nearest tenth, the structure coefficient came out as 1.5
